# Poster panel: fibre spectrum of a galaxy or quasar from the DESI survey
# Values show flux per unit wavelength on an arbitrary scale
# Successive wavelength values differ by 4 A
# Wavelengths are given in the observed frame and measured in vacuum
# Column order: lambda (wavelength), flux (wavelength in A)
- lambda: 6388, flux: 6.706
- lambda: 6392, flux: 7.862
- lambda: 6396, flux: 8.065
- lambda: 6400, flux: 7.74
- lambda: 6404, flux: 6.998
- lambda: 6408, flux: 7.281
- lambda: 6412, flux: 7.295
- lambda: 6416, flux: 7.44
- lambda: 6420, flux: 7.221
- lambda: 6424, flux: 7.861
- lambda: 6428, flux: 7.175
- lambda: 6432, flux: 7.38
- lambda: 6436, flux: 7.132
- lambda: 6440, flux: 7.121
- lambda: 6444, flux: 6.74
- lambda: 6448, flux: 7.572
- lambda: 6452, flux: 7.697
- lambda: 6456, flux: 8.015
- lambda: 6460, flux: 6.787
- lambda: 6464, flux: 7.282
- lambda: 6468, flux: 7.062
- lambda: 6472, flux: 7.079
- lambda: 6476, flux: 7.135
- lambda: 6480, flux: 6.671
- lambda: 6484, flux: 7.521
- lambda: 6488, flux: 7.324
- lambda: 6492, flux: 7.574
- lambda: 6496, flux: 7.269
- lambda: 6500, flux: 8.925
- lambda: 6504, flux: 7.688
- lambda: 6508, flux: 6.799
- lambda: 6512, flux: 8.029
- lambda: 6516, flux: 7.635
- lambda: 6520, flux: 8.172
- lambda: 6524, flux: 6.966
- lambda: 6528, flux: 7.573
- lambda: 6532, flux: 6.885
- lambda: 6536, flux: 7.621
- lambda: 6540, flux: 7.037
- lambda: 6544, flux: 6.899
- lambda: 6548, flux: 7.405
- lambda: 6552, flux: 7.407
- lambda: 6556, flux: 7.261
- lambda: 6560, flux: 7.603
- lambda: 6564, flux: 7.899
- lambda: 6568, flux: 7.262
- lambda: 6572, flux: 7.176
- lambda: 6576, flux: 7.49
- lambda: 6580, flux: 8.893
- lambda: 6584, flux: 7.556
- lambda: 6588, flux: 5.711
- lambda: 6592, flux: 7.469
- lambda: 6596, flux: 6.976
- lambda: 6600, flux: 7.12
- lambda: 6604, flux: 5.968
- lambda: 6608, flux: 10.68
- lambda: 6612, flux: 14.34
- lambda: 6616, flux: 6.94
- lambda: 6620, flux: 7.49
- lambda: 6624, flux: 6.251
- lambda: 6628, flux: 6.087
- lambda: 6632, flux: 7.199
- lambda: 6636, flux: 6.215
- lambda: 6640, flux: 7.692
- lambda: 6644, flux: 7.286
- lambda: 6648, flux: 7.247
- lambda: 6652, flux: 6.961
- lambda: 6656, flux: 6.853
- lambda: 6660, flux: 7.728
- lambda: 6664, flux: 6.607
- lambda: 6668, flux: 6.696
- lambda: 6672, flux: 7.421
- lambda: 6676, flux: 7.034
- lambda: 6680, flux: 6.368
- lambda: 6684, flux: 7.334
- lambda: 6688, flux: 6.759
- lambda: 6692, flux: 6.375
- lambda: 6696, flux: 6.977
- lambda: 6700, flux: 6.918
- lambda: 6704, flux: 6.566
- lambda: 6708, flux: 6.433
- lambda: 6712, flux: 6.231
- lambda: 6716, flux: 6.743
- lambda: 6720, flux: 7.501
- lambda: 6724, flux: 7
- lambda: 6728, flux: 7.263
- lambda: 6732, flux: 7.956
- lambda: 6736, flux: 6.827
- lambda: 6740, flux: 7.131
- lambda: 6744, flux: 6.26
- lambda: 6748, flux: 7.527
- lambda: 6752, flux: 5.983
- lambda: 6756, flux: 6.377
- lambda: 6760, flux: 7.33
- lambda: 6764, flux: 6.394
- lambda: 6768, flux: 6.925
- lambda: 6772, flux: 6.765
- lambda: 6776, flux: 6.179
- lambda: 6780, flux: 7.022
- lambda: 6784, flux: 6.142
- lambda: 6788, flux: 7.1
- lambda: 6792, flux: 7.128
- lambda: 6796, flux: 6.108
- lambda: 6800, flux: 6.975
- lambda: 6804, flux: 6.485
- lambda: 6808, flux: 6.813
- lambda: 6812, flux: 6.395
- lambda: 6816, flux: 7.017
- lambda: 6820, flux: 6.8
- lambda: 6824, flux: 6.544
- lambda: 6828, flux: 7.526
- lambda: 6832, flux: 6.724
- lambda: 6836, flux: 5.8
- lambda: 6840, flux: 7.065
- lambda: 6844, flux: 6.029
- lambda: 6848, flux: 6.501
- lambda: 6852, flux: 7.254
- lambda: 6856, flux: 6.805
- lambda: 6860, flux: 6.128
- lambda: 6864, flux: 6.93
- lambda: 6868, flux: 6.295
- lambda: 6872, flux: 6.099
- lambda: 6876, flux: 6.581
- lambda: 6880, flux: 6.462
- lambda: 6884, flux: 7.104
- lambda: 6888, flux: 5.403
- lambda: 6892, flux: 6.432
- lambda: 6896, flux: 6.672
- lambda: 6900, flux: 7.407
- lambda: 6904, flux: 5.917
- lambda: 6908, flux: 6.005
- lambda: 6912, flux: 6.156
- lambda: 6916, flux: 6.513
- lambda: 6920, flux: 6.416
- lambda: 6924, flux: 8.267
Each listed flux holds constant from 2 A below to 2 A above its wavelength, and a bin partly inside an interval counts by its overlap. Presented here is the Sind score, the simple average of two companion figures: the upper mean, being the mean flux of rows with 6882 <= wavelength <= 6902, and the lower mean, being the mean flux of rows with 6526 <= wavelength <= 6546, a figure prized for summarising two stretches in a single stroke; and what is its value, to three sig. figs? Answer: 6.90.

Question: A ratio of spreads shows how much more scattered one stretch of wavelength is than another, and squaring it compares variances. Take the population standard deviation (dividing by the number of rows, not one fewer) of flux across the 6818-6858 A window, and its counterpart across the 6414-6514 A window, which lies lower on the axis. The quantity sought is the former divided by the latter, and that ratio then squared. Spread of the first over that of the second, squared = 1.1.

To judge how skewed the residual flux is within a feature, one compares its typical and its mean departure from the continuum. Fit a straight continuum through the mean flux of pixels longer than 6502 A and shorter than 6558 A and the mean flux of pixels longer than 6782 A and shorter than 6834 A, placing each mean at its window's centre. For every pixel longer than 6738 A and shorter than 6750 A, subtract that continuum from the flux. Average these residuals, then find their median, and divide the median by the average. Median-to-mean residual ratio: 3.0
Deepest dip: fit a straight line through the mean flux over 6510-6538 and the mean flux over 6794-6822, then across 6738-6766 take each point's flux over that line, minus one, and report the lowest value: -0.12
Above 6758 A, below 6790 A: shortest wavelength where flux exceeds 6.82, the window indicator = 6760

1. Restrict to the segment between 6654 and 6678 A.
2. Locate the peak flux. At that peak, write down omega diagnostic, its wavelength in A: 6660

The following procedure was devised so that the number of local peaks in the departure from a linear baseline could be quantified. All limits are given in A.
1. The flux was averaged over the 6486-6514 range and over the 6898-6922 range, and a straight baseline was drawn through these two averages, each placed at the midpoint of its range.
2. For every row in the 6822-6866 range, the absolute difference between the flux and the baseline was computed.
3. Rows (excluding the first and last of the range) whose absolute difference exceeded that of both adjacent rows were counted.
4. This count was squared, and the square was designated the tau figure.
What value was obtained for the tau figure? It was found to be 25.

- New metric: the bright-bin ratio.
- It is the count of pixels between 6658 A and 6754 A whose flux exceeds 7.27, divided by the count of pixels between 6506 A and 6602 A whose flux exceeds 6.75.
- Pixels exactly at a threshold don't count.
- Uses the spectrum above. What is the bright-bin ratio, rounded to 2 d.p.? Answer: 0.26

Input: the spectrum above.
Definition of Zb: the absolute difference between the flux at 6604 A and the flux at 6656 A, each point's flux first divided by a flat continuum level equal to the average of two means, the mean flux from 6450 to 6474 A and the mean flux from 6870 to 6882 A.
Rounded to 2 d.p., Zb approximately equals 0.13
